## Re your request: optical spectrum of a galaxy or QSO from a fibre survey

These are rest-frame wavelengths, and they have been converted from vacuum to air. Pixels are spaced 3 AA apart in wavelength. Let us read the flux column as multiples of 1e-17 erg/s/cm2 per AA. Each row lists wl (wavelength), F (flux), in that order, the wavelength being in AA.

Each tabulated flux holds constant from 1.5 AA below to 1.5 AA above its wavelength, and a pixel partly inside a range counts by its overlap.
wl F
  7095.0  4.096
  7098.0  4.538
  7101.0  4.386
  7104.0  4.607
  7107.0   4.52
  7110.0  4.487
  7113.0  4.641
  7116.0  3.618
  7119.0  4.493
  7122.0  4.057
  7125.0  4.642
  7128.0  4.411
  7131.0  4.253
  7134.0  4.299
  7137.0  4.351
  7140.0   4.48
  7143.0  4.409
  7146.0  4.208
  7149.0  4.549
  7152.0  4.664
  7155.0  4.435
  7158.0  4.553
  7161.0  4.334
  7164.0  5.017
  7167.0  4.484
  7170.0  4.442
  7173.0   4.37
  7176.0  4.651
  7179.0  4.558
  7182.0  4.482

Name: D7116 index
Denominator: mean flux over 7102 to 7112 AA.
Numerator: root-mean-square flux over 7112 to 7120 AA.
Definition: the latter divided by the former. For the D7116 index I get 0.94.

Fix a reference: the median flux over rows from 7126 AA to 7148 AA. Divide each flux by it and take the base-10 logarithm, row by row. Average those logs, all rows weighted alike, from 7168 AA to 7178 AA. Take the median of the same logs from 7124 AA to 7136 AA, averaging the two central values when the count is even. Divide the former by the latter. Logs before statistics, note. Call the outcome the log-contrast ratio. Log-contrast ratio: 37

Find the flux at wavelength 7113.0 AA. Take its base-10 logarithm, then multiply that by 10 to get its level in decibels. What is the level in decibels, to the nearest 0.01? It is 6.67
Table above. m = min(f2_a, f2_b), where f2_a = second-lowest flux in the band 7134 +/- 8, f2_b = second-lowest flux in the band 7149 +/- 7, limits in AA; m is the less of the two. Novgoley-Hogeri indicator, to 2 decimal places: 4.30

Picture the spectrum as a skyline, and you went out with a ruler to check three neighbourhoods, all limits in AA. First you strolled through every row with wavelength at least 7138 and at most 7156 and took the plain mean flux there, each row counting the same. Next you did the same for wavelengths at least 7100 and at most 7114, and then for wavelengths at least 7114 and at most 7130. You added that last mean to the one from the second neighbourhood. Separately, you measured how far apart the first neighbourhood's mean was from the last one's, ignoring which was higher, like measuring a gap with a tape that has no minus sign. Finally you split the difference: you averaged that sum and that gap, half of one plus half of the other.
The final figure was 4.49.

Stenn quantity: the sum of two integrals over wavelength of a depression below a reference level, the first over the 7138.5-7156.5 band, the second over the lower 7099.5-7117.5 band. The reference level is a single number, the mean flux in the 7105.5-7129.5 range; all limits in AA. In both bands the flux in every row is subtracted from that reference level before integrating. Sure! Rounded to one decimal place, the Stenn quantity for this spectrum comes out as -2.1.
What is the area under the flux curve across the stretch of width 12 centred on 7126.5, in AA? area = 52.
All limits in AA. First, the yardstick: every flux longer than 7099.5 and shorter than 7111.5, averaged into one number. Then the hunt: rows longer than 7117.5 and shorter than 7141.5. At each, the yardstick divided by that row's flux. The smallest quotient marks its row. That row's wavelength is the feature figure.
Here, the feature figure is 7125.0 AA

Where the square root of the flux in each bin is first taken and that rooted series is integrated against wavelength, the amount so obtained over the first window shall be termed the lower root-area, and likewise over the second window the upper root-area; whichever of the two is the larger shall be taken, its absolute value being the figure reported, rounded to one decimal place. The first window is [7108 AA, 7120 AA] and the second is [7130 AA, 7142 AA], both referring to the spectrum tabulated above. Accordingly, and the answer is 25.0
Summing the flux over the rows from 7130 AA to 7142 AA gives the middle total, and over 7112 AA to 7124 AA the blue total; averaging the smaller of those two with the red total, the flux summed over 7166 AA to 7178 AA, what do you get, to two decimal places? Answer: 17.38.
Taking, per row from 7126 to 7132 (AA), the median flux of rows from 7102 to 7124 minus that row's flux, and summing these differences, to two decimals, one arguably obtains 0.32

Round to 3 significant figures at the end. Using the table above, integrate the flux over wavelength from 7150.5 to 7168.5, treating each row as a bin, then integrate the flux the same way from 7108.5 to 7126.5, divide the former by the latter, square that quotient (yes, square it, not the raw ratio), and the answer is 1.12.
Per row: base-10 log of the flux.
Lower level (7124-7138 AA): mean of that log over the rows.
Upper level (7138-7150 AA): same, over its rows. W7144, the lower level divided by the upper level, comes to 0.997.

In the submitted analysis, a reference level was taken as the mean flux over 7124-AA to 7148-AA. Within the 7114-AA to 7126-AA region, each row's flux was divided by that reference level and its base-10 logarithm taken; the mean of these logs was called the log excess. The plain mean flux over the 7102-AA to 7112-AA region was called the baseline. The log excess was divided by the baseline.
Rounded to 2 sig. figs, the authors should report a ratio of -0.0044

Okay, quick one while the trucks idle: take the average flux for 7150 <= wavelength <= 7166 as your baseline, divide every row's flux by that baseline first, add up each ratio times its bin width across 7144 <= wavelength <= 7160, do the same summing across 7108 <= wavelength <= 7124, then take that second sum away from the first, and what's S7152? 0.7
